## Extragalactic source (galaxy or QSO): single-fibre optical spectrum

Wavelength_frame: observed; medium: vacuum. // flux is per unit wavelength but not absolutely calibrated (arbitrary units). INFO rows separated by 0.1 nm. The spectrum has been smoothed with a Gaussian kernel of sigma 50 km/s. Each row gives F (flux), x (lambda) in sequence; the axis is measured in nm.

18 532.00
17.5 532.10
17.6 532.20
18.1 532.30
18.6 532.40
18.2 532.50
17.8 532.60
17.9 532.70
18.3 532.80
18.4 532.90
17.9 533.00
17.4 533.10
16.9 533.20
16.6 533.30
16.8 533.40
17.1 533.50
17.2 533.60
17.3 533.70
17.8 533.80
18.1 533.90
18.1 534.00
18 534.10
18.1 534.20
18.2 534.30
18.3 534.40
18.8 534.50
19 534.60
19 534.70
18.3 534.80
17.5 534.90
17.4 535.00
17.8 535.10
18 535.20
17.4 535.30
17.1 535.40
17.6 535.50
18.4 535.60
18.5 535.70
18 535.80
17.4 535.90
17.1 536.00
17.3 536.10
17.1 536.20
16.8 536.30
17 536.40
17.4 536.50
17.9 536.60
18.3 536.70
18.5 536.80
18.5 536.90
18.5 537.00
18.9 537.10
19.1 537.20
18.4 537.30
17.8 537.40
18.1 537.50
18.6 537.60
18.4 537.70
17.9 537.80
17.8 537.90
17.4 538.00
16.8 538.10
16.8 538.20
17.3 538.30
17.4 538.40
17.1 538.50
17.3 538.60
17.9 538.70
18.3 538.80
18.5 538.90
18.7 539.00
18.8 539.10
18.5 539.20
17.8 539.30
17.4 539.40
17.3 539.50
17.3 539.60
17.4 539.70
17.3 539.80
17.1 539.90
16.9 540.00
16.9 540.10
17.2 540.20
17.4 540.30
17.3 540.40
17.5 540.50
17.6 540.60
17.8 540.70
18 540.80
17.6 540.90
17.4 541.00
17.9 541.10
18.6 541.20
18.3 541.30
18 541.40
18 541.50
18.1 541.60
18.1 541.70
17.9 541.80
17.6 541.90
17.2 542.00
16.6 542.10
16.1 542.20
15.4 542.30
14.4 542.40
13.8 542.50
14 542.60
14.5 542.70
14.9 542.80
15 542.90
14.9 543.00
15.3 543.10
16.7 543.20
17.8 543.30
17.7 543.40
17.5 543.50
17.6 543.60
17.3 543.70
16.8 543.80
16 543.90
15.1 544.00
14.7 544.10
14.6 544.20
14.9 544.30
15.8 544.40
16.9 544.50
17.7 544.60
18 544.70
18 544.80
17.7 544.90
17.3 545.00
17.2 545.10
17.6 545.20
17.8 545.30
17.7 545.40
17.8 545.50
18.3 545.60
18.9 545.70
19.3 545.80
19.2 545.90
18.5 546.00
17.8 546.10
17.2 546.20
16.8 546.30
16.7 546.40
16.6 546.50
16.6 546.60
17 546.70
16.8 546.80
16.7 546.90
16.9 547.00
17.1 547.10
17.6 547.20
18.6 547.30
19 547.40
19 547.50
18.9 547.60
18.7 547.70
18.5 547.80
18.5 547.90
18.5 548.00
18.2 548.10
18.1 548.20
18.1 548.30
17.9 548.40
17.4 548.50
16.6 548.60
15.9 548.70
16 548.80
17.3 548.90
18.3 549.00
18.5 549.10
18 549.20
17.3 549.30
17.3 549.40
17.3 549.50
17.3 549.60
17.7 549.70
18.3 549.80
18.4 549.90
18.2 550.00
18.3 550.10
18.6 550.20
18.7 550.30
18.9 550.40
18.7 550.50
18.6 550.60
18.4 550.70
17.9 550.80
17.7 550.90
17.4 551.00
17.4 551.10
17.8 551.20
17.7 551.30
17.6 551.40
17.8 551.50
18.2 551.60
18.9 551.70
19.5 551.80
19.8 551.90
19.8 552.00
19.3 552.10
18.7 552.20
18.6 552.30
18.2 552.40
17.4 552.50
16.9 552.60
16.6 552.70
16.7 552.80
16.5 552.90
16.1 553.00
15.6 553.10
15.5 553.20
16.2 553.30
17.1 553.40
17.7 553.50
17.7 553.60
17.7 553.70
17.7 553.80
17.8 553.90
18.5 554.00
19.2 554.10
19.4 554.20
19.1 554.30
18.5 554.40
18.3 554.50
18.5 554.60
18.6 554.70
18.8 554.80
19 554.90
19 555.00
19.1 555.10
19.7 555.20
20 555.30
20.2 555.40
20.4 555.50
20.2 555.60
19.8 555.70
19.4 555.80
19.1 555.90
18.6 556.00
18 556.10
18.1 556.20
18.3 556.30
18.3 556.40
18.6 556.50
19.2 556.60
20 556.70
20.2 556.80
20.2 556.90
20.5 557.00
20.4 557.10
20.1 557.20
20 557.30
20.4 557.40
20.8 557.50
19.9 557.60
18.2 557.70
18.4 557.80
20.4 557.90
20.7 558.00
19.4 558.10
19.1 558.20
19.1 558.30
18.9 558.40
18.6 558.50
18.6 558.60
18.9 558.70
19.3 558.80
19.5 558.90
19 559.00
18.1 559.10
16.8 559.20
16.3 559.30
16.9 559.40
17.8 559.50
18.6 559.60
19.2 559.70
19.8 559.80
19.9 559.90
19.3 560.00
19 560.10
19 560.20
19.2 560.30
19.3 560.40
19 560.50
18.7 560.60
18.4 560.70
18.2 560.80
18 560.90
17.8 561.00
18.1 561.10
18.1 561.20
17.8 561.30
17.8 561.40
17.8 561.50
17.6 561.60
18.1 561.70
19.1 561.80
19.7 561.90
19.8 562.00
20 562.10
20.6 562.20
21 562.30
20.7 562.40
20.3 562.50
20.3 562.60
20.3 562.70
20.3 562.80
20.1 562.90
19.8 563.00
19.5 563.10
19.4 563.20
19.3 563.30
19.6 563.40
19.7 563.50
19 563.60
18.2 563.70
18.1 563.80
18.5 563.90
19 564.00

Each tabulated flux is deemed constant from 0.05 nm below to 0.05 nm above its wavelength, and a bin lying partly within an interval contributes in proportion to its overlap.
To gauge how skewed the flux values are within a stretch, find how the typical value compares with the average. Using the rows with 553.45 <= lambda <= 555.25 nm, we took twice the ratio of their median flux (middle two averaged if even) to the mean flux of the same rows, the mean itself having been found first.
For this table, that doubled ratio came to 2.00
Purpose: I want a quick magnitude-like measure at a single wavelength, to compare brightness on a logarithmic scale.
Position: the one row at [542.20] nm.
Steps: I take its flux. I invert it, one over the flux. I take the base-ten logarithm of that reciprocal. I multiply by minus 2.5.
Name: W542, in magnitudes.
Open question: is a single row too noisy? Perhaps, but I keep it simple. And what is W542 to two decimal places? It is 3.02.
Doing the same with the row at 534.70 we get 3.20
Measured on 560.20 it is 3.20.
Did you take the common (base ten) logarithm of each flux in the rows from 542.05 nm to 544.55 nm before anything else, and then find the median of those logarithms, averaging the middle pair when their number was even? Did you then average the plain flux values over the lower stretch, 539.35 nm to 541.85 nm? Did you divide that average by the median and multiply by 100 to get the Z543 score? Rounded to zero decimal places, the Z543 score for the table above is 1483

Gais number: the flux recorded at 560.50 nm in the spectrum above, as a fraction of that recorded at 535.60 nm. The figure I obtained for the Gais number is 1.03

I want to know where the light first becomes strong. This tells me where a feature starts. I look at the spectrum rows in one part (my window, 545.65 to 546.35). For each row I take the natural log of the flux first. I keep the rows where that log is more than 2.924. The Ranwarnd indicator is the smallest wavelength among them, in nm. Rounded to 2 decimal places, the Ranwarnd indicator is 545.70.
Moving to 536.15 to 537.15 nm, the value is 537.10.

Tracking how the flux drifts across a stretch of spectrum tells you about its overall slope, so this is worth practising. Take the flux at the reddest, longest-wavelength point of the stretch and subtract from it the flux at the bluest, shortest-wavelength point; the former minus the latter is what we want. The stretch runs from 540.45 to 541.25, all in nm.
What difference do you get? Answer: 1.1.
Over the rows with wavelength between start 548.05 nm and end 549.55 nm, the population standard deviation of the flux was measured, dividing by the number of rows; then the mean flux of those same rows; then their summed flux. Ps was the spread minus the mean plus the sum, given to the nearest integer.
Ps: 245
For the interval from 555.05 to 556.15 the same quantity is 196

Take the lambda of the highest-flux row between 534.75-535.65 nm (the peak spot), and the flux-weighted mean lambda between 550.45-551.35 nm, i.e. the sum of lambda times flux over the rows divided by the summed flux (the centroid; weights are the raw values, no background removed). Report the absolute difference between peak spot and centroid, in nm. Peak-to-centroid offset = 15.29 nm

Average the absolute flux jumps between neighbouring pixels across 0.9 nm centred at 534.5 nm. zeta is 0.31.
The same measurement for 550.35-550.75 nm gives 0.17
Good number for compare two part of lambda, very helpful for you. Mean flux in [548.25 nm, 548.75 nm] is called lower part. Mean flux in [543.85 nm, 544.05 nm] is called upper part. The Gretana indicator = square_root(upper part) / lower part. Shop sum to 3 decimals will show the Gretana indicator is 0.230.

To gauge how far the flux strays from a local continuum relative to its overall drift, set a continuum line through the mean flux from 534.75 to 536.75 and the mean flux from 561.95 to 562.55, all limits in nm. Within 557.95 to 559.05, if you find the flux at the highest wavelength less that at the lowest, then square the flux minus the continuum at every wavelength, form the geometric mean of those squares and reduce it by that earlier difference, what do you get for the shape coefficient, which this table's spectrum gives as 2.5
